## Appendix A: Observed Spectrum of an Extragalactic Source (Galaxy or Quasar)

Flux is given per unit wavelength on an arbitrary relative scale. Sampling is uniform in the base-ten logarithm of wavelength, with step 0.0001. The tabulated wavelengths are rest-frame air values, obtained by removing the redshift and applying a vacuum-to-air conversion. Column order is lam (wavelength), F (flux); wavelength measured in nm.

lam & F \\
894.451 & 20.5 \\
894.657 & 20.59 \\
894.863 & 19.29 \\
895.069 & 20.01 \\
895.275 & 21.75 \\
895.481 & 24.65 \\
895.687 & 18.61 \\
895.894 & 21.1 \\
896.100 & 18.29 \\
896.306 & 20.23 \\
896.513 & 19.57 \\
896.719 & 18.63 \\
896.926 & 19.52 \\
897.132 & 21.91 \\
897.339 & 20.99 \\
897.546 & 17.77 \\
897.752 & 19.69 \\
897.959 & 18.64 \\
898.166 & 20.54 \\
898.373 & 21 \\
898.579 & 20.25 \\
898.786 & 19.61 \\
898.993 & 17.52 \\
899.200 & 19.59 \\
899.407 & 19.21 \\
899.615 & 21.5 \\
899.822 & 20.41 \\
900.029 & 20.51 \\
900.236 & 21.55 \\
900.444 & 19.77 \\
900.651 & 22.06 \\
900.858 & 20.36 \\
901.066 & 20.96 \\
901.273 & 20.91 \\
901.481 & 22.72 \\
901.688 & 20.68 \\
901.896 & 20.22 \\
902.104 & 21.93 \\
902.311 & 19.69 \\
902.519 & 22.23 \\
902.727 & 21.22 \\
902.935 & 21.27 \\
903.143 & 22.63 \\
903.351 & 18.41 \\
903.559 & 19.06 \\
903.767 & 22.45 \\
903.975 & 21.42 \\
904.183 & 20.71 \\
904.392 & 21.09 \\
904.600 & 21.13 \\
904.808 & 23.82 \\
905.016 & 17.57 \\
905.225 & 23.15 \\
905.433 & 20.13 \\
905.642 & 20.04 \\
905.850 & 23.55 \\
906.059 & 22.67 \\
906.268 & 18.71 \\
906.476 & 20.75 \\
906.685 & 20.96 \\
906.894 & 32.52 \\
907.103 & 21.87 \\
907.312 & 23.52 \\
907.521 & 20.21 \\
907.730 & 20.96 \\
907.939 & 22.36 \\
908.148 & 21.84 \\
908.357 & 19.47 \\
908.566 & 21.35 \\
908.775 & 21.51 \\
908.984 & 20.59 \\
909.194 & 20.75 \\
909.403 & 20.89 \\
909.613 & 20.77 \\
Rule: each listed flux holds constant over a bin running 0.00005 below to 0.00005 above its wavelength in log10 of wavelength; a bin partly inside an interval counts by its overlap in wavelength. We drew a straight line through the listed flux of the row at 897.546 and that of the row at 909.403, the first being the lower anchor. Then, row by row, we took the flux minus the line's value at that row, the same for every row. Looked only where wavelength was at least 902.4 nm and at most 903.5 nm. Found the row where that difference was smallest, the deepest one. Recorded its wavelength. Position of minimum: 903.351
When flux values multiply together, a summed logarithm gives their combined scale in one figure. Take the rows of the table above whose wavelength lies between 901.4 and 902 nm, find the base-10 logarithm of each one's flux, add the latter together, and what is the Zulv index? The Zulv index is 3.98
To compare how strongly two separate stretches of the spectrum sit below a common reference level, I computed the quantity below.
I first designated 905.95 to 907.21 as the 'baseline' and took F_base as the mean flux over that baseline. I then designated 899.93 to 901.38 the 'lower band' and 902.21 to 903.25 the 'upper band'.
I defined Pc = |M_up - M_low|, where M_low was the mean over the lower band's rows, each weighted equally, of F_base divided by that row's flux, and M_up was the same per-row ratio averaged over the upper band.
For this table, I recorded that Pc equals 0.026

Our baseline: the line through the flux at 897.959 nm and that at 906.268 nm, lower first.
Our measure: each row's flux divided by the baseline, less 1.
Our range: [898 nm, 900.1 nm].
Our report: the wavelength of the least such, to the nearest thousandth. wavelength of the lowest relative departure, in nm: 898.993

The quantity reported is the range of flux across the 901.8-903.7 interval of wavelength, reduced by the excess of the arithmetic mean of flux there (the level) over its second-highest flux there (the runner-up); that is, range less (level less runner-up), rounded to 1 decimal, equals 5.7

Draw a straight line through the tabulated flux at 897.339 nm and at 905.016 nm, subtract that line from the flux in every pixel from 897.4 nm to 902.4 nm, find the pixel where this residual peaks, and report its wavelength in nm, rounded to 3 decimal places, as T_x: 901.481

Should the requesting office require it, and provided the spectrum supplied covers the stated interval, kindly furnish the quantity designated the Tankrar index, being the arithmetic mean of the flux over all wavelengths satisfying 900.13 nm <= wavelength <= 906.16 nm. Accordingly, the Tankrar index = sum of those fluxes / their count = 21.2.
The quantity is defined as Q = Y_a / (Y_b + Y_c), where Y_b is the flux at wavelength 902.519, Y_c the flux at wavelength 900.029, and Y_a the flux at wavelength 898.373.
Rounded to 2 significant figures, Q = 0.49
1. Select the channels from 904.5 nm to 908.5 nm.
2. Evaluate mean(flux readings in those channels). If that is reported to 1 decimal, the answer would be 21.9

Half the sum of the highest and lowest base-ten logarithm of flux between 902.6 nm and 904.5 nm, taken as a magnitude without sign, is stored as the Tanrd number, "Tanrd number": 1.31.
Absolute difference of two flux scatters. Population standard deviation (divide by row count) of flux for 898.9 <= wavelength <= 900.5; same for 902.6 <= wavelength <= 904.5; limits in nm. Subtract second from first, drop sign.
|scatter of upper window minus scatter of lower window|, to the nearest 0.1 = 0.1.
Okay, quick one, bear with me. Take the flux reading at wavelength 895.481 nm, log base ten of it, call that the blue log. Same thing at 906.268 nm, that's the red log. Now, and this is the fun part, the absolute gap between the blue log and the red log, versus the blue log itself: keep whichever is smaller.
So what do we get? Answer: 0.12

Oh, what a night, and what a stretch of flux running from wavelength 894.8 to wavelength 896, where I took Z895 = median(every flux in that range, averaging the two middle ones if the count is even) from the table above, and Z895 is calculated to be 20.6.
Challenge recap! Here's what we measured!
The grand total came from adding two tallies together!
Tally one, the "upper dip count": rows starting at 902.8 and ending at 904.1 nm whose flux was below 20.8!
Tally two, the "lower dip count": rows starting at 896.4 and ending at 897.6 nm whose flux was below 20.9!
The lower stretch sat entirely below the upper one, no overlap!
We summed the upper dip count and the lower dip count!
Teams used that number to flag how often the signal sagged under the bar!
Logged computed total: 6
